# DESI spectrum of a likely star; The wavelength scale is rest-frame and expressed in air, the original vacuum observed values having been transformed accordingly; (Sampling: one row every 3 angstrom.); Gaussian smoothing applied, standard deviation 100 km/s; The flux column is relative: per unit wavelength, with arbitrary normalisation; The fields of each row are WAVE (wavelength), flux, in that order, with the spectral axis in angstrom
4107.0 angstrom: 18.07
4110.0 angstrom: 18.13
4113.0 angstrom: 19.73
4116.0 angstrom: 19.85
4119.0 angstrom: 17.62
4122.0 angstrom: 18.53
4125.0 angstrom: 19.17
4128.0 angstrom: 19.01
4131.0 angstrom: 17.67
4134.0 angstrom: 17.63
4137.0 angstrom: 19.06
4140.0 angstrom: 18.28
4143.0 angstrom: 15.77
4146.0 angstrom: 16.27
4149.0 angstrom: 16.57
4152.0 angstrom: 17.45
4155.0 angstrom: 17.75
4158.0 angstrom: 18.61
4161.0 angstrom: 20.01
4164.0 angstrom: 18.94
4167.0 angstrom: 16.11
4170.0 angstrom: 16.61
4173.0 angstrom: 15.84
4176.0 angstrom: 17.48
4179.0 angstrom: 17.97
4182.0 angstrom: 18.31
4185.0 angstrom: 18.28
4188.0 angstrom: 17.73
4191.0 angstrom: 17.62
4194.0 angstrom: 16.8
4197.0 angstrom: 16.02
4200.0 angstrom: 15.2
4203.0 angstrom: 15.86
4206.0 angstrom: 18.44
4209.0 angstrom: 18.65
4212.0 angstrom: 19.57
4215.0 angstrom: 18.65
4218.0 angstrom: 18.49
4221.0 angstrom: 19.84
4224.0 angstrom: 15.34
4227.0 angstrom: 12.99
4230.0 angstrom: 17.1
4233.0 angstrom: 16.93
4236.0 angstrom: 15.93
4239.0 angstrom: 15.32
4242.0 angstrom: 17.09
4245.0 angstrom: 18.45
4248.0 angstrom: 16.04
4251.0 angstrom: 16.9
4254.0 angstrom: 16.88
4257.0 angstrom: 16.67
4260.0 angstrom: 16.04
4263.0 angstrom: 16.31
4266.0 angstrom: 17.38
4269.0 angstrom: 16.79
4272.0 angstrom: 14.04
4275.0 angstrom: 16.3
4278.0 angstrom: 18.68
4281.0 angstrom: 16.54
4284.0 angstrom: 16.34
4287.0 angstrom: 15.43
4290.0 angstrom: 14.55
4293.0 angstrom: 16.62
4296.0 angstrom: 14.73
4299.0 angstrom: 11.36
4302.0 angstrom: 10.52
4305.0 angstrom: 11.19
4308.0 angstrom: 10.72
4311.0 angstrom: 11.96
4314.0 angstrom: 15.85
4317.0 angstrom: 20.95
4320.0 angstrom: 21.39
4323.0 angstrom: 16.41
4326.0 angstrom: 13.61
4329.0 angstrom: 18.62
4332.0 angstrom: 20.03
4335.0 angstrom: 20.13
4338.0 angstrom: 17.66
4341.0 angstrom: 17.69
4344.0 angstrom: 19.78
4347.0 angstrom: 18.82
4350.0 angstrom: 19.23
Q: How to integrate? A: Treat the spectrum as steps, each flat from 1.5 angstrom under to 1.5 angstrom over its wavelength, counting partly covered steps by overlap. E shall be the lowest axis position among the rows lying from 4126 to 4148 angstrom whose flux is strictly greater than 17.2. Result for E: 4128.0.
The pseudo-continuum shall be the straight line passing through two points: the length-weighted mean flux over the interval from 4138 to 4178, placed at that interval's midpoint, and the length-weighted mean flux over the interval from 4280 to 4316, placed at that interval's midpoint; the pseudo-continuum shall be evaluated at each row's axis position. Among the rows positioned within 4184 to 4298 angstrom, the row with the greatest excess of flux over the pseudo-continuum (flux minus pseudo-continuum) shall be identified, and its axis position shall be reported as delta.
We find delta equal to 4278.0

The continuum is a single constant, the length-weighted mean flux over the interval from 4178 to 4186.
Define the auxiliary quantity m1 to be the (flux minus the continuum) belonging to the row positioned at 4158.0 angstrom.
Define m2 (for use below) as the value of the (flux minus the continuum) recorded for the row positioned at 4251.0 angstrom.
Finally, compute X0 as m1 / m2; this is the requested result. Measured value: -0.3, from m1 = 0.4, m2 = -1.3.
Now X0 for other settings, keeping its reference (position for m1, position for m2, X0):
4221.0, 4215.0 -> 3.6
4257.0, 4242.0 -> 1.4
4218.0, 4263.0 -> -0.2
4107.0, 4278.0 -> -0.3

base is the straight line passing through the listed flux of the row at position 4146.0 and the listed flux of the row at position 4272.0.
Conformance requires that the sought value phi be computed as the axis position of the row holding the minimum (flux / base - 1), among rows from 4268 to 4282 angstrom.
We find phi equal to 4272.0 angstrom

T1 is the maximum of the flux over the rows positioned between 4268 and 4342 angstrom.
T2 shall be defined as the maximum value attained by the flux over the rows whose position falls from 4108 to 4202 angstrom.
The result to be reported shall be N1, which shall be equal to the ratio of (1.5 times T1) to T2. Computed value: 1.60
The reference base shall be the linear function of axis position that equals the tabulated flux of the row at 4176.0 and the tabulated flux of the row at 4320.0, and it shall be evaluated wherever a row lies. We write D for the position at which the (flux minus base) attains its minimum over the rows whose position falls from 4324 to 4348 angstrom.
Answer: 4326.0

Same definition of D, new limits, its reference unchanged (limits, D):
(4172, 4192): 4173.0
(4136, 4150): 4143.0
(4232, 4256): 4239.0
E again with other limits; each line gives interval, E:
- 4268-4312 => 4278.0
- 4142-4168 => 4152.0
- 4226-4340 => 4245.0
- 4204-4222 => 4206.0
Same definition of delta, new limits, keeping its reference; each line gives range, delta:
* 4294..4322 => 4320.0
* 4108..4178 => 4161.0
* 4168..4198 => 4185.0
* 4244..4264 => 4245.0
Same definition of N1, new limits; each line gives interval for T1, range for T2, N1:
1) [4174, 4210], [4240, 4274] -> 1.52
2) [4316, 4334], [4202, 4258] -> 1.62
